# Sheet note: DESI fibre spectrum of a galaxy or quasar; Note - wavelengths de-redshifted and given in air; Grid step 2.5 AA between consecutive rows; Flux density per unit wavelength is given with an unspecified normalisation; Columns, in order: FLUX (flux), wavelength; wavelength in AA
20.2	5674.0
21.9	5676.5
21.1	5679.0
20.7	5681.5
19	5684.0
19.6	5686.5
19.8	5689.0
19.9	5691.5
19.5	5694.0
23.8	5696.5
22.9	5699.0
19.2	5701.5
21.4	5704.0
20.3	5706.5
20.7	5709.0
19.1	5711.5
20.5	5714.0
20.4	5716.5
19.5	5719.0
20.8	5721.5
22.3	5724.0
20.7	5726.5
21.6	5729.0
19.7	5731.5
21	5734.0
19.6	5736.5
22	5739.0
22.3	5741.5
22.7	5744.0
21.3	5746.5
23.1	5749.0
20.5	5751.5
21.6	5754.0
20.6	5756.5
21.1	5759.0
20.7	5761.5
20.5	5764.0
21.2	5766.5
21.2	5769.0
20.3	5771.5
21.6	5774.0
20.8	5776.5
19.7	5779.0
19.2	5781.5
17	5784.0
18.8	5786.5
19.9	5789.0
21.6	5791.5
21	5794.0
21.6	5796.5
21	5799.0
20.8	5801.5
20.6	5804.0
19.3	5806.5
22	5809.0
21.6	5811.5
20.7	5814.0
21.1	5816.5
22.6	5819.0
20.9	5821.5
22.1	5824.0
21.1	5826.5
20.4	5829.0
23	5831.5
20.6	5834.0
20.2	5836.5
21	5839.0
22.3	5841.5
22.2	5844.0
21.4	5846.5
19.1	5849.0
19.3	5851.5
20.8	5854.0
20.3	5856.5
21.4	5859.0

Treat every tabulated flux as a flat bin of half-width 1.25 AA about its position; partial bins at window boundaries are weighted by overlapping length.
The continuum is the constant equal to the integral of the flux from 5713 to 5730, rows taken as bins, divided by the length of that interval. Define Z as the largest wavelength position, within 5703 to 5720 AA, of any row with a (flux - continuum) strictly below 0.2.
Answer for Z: 5719.0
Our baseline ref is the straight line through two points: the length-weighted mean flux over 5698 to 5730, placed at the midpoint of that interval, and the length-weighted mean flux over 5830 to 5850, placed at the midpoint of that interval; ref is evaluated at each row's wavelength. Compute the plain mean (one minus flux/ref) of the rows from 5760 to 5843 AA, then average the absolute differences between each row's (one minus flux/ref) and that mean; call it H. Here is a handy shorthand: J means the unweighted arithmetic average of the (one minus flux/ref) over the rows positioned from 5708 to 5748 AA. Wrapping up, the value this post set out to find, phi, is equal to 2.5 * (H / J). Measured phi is -15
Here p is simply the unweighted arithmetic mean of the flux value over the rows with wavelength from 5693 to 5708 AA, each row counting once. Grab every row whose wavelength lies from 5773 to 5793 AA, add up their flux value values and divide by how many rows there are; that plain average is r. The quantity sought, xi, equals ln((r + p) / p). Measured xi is 0.661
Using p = 21.2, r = 19.8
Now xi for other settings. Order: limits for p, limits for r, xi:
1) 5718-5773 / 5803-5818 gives 0.688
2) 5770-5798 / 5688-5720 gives 0.703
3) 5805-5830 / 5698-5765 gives 0.688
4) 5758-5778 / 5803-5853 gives 0.697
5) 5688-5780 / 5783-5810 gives 0.679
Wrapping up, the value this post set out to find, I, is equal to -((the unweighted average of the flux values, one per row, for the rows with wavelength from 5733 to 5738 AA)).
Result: -20.30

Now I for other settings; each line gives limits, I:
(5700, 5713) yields -20.14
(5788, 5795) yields -20.83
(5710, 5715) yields -19.80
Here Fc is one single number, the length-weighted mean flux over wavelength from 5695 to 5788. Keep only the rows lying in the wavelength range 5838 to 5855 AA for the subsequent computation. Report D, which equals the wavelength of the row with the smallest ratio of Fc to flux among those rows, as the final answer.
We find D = 5841.5 AA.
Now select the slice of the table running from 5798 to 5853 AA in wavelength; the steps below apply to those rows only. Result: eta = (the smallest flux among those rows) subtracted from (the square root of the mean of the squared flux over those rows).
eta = 1.98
